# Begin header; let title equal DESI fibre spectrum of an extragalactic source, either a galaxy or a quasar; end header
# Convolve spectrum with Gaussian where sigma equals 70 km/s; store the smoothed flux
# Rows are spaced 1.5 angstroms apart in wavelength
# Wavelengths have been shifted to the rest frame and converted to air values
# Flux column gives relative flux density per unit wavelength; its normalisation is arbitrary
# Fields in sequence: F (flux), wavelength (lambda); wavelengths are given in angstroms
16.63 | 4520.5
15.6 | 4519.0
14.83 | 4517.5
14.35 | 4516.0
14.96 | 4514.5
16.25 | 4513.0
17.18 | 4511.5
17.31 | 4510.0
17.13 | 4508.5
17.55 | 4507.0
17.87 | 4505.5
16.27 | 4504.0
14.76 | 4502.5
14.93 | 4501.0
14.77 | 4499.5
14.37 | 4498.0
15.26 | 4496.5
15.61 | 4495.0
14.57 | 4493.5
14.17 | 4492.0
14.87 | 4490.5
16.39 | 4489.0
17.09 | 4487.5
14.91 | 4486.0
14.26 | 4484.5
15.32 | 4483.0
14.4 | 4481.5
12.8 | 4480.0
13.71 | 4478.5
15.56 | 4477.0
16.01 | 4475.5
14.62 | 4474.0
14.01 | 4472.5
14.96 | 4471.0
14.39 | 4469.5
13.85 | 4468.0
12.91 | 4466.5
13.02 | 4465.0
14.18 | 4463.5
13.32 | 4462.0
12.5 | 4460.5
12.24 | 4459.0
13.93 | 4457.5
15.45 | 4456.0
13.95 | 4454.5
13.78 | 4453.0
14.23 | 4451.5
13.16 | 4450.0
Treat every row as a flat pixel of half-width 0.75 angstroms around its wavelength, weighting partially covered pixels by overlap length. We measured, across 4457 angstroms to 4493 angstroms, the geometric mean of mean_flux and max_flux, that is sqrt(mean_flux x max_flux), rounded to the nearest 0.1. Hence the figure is 15.6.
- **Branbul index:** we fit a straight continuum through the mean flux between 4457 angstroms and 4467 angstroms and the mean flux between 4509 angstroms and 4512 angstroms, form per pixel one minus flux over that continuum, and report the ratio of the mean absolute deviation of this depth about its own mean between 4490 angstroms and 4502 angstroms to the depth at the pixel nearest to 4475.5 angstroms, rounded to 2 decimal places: -0.22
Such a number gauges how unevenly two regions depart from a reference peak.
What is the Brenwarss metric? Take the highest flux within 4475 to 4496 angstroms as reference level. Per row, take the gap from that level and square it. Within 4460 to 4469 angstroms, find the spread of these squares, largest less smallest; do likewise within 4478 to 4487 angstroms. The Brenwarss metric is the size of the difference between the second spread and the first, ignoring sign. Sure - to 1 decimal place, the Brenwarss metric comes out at 2.7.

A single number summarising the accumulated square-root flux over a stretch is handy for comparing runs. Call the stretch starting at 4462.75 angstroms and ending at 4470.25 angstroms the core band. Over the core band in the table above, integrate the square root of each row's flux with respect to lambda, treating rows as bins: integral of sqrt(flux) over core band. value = 28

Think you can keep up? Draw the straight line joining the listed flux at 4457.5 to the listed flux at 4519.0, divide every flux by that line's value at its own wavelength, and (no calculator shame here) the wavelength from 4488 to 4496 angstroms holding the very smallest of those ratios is 4492.0 angstroms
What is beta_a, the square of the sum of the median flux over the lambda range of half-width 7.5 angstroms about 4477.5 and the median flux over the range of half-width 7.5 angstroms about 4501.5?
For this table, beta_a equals 897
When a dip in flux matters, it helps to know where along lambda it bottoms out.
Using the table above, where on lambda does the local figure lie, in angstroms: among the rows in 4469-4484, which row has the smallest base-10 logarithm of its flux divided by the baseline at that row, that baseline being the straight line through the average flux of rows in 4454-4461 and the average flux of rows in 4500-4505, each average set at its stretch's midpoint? 4480.0 angstroms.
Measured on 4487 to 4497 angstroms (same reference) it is 4492.0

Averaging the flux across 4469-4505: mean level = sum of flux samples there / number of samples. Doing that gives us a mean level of 14.9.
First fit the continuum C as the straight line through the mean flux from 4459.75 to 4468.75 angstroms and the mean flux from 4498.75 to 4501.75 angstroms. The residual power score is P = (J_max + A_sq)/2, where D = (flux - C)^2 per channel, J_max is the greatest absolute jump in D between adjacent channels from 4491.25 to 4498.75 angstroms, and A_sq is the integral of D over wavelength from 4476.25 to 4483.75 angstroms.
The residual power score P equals 5.0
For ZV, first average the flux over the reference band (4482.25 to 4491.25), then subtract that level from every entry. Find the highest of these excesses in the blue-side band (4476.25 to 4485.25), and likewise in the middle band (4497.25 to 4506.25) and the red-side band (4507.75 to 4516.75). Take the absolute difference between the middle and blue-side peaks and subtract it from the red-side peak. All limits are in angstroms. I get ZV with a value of -0.47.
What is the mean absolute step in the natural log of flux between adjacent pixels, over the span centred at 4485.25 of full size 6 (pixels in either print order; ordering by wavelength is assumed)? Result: 0.084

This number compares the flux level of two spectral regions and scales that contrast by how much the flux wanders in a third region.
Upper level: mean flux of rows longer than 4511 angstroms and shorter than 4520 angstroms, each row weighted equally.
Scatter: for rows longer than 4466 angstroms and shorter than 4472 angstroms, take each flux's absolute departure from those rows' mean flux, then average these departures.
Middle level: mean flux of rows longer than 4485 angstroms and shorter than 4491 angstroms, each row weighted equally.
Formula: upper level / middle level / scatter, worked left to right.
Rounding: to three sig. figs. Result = 1.52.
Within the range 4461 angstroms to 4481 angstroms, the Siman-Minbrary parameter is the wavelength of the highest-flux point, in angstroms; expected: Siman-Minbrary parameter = 4475.5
